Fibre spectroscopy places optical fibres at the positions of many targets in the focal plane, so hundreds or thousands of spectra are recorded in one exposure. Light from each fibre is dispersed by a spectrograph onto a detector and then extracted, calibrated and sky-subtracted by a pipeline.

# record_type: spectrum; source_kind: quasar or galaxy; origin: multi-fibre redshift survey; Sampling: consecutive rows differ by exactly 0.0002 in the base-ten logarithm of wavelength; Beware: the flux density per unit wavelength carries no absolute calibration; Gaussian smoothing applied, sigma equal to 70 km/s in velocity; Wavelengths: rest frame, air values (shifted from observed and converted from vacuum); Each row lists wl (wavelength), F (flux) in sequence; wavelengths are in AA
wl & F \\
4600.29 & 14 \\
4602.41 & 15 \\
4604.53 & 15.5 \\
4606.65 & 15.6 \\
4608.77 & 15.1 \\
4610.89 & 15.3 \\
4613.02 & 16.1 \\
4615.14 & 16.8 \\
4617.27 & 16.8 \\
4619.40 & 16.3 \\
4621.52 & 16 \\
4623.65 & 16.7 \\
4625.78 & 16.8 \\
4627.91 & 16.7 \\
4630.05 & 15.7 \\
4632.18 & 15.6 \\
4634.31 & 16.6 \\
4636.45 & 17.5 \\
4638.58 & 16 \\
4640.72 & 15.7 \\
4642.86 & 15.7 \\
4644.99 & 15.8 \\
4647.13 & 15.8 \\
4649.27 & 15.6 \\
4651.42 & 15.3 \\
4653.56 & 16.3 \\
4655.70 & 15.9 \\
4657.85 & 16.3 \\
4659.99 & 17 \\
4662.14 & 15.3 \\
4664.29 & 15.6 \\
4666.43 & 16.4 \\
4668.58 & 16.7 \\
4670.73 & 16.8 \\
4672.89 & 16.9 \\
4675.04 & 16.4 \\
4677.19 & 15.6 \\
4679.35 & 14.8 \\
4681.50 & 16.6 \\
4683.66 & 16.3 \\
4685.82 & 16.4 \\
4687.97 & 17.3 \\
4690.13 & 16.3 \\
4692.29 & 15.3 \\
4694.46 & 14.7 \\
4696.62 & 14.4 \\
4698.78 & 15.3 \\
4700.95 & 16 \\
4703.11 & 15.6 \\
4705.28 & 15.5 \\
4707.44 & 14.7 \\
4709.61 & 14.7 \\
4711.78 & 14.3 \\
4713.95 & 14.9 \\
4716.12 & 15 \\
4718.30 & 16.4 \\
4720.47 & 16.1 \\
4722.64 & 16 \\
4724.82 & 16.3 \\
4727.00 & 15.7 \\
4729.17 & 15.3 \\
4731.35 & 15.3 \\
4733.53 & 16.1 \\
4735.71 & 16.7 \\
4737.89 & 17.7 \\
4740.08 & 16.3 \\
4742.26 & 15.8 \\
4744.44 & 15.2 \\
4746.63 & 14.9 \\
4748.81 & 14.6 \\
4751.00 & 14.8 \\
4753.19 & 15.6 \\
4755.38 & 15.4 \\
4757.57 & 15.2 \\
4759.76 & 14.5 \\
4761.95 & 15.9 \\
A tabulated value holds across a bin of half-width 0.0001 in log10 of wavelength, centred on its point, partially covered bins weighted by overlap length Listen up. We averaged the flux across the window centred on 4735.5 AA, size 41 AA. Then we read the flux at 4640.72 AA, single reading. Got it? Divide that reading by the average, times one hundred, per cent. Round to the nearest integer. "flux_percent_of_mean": 100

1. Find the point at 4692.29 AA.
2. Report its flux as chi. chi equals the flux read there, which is 15.3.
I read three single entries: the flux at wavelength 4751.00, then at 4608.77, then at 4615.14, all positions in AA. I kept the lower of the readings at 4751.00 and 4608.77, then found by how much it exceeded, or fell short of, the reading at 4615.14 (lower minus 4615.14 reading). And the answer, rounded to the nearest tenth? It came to -2.0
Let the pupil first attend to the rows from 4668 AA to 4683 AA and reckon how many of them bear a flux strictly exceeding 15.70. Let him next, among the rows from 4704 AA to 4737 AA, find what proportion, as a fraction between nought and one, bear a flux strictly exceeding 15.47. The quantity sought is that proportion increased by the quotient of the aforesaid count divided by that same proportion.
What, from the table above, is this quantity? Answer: 10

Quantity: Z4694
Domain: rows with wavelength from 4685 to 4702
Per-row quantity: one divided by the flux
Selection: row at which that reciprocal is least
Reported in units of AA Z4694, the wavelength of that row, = 4687.97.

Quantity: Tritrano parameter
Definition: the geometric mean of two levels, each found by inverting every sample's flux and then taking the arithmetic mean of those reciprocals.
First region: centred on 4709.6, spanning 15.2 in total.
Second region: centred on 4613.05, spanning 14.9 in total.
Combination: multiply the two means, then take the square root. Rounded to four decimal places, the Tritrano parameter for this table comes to 0.0647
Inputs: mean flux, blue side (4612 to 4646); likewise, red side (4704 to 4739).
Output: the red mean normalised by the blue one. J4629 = 0.961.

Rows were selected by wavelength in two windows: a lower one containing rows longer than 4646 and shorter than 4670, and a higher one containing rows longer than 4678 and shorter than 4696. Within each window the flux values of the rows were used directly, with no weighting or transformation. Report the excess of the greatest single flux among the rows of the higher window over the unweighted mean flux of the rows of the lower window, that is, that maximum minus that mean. 1.3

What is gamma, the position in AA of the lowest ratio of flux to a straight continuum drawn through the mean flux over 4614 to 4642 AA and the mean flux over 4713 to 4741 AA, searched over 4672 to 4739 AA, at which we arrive 4711.78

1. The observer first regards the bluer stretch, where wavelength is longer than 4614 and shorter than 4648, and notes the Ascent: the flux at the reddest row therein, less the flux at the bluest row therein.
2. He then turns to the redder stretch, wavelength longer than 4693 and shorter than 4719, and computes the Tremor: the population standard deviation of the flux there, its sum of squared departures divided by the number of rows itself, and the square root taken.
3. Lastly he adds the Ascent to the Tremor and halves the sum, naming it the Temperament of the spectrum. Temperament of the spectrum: -0.2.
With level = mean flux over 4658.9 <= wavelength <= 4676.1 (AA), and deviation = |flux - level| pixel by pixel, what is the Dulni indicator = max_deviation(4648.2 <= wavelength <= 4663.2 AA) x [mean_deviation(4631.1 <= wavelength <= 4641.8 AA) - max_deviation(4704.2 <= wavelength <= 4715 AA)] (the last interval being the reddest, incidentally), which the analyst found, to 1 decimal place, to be -1.6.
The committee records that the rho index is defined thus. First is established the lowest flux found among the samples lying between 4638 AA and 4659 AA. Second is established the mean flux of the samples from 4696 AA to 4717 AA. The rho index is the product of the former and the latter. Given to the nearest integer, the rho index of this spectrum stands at 230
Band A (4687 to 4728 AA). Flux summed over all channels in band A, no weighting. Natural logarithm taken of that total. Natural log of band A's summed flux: 5.69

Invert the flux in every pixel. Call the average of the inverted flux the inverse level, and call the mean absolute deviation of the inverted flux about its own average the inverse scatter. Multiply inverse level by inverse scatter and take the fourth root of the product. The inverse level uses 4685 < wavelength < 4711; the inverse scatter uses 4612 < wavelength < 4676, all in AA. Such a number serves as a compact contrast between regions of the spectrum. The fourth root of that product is 0.104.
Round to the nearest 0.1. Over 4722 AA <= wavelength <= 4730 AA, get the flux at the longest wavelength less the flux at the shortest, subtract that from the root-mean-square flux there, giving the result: 16.5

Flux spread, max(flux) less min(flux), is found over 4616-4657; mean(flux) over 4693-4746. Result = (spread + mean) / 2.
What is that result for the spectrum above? 8.89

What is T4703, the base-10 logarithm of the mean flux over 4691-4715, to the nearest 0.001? 1.177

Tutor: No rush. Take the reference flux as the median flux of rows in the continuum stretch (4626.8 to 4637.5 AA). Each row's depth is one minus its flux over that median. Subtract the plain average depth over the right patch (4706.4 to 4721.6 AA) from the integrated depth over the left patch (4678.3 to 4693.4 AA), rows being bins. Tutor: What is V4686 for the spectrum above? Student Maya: 0.33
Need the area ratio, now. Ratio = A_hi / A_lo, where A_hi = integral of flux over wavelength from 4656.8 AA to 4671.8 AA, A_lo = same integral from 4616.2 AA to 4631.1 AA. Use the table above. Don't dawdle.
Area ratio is 1.00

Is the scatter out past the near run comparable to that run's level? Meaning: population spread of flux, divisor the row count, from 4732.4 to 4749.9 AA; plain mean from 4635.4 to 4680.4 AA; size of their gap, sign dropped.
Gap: 15.1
